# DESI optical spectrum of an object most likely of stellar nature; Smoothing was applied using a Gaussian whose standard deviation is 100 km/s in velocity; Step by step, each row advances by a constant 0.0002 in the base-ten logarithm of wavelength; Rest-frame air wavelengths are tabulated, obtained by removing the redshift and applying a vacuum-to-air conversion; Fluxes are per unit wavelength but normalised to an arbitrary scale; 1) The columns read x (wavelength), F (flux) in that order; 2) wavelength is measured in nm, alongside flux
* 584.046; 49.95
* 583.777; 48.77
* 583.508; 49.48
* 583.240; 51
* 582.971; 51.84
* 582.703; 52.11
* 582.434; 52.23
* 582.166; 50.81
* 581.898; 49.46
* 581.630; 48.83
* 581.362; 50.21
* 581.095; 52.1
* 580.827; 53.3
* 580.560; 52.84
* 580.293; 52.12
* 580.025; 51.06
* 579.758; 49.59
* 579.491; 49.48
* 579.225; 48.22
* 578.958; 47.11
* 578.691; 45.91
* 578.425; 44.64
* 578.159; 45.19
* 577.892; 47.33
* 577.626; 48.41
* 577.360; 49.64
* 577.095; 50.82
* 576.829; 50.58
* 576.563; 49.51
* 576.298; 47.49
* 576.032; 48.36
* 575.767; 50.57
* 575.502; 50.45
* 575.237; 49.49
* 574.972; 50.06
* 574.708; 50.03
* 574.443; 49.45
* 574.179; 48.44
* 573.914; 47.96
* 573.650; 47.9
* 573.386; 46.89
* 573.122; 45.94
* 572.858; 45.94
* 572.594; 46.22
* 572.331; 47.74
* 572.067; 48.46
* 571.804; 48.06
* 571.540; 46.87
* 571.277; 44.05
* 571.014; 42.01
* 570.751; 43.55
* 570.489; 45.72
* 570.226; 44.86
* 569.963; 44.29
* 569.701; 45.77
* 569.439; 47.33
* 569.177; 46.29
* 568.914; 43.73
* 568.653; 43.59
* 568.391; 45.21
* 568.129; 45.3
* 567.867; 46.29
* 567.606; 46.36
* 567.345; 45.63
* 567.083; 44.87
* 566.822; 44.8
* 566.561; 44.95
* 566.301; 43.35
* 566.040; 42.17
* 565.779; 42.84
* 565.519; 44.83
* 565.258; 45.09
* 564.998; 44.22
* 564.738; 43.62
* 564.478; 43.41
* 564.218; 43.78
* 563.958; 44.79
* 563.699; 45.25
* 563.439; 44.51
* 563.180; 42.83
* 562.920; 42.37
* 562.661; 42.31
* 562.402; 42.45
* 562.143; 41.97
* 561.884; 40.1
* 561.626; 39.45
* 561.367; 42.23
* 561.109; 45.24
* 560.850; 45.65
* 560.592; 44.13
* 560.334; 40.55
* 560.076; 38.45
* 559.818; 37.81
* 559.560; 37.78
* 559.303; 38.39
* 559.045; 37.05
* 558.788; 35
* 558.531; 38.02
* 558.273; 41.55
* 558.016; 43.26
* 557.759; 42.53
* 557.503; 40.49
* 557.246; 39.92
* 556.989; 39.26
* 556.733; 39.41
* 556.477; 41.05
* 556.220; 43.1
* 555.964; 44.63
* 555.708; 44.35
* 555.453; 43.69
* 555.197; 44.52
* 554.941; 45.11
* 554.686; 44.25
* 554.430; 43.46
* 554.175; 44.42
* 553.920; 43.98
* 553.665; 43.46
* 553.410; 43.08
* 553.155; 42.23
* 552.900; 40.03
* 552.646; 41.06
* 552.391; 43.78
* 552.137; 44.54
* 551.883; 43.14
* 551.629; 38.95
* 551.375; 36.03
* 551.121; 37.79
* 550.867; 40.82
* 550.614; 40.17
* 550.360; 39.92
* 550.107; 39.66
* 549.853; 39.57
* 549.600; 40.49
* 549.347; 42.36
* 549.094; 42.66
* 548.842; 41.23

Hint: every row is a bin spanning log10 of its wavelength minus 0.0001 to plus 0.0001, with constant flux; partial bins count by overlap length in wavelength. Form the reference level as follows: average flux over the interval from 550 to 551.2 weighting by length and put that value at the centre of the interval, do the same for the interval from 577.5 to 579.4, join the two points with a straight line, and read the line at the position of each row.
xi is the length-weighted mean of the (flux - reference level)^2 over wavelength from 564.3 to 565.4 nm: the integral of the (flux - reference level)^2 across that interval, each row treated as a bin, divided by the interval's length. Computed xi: 1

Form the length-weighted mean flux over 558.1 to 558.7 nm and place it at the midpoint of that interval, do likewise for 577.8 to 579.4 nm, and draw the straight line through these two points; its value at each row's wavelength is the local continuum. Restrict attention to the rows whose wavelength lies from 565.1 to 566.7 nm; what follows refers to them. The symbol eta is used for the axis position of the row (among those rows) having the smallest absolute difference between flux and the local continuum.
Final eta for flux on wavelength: 566.040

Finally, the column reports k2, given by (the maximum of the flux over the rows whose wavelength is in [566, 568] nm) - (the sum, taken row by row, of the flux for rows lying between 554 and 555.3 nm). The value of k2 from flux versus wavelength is -175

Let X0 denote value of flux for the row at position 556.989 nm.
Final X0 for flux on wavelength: 39.26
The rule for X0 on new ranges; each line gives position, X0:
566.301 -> 43.35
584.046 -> 49.95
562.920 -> 42.37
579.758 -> 49.59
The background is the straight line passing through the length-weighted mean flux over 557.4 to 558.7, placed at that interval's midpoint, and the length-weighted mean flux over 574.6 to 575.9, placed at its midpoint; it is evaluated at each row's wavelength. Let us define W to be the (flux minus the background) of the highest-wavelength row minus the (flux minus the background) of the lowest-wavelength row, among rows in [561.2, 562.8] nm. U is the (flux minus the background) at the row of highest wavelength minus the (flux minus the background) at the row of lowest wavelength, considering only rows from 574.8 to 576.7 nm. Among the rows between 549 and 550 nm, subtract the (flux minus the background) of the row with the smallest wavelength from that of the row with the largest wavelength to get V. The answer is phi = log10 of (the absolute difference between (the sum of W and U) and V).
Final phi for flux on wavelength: 0.2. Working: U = -1.4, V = -3.5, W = -1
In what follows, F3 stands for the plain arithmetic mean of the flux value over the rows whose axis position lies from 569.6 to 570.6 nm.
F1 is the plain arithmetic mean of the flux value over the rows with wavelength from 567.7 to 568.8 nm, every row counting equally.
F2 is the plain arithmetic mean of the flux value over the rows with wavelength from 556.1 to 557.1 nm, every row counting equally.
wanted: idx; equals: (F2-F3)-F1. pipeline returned -50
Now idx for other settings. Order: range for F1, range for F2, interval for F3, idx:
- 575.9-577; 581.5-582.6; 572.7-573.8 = -45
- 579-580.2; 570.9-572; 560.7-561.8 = -47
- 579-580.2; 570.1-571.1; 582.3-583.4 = -57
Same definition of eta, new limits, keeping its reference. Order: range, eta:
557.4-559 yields 557.503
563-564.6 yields 563.180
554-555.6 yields 555.453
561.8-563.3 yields 561.884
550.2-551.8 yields 551.121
